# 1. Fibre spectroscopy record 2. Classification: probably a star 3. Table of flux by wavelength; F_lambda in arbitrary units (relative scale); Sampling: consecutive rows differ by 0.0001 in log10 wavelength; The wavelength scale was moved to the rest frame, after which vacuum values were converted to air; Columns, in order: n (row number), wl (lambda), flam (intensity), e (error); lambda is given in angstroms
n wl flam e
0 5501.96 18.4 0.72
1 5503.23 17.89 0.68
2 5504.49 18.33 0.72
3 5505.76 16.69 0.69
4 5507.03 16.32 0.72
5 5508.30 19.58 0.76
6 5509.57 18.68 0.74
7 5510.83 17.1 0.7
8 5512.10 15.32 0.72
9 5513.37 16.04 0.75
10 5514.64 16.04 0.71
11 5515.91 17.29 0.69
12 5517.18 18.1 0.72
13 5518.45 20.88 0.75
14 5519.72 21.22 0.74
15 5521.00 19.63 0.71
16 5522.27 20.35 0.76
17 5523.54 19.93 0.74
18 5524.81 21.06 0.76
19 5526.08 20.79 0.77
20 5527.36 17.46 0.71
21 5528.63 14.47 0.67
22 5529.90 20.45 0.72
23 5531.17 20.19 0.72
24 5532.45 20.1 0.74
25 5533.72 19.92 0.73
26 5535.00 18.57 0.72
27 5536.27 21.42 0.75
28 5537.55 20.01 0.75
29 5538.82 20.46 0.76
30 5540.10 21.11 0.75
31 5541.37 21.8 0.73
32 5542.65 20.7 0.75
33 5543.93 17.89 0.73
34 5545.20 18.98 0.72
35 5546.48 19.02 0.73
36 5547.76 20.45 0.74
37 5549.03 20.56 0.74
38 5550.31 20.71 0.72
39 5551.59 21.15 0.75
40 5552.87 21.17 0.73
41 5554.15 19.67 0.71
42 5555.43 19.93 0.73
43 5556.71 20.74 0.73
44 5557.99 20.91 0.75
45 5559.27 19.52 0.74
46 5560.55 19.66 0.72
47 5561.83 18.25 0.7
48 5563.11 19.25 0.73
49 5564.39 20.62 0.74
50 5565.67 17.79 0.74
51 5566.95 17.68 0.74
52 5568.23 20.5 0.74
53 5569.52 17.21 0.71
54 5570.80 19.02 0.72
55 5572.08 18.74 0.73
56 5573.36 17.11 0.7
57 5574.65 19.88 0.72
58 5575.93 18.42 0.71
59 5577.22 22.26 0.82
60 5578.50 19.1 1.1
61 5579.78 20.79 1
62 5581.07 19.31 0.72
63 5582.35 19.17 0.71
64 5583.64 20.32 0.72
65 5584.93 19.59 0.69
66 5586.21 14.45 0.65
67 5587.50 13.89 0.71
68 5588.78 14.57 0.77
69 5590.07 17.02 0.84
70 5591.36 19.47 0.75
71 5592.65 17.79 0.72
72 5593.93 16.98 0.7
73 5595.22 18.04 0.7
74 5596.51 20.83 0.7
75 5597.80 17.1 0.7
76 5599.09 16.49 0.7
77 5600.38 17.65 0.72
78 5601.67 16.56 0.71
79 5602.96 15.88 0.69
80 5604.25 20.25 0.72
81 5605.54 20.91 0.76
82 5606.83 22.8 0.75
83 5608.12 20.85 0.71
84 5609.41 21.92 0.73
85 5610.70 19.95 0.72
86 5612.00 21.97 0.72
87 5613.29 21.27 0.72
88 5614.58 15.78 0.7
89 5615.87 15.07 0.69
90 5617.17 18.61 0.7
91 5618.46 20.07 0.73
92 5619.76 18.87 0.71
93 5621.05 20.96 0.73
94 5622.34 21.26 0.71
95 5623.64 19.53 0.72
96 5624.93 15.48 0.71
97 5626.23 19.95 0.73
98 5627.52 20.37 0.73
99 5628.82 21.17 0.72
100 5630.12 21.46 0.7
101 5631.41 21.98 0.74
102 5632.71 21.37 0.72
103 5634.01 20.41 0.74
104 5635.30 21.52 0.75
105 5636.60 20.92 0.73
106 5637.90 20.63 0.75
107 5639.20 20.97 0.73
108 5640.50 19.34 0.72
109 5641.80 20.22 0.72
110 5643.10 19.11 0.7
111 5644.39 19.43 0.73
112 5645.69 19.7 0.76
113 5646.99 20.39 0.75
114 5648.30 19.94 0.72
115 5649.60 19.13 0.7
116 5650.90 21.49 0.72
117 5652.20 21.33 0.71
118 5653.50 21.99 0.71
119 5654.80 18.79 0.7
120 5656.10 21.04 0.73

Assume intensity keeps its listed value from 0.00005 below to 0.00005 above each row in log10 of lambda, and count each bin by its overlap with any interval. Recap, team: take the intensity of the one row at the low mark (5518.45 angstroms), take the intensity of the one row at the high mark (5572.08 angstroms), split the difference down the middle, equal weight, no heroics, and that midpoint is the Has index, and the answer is 19.8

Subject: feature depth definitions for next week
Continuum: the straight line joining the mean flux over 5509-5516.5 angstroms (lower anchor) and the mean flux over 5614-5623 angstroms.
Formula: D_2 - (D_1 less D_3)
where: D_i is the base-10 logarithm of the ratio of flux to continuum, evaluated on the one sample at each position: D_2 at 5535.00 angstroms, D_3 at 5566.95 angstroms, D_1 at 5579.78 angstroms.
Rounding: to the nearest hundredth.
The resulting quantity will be -0.03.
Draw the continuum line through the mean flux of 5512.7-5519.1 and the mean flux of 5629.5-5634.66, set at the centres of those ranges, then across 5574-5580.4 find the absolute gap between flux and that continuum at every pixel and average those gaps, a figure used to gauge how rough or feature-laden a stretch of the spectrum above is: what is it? 1.16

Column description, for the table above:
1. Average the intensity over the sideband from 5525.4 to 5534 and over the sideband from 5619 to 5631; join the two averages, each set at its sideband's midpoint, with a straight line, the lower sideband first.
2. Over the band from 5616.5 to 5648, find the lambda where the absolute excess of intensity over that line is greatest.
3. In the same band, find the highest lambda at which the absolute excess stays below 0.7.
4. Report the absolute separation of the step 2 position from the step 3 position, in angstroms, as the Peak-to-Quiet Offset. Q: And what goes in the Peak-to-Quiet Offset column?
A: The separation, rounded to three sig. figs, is 22.1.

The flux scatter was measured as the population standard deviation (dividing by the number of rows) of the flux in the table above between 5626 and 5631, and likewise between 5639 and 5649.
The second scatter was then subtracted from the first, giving 0.03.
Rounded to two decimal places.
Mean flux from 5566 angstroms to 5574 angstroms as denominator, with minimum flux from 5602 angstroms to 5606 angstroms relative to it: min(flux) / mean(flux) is 0.86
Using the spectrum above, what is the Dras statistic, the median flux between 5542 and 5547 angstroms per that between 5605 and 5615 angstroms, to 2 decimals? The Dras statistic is 0.90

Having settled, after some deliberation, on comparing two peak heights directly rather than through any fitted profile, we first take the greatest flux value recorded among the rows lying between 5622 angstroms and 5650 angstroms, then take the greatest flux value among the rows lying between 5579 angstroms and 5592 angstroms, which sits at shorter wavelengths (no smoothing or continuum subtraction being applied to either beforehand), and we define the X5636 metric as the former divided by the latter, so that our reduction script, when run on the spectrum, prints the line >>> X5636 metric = 1.06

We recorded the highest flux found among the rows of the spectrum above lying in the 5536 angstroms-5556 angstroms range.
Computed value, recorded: 21.8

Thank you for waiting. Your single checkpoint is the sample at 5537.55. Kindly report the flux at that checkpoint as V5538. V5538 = 20.01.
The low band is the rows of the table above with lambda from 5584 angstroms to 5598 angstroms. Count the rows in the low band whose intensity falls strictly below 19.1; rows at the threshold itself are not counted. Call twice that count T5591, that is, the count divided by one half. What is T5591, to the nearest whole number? 16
